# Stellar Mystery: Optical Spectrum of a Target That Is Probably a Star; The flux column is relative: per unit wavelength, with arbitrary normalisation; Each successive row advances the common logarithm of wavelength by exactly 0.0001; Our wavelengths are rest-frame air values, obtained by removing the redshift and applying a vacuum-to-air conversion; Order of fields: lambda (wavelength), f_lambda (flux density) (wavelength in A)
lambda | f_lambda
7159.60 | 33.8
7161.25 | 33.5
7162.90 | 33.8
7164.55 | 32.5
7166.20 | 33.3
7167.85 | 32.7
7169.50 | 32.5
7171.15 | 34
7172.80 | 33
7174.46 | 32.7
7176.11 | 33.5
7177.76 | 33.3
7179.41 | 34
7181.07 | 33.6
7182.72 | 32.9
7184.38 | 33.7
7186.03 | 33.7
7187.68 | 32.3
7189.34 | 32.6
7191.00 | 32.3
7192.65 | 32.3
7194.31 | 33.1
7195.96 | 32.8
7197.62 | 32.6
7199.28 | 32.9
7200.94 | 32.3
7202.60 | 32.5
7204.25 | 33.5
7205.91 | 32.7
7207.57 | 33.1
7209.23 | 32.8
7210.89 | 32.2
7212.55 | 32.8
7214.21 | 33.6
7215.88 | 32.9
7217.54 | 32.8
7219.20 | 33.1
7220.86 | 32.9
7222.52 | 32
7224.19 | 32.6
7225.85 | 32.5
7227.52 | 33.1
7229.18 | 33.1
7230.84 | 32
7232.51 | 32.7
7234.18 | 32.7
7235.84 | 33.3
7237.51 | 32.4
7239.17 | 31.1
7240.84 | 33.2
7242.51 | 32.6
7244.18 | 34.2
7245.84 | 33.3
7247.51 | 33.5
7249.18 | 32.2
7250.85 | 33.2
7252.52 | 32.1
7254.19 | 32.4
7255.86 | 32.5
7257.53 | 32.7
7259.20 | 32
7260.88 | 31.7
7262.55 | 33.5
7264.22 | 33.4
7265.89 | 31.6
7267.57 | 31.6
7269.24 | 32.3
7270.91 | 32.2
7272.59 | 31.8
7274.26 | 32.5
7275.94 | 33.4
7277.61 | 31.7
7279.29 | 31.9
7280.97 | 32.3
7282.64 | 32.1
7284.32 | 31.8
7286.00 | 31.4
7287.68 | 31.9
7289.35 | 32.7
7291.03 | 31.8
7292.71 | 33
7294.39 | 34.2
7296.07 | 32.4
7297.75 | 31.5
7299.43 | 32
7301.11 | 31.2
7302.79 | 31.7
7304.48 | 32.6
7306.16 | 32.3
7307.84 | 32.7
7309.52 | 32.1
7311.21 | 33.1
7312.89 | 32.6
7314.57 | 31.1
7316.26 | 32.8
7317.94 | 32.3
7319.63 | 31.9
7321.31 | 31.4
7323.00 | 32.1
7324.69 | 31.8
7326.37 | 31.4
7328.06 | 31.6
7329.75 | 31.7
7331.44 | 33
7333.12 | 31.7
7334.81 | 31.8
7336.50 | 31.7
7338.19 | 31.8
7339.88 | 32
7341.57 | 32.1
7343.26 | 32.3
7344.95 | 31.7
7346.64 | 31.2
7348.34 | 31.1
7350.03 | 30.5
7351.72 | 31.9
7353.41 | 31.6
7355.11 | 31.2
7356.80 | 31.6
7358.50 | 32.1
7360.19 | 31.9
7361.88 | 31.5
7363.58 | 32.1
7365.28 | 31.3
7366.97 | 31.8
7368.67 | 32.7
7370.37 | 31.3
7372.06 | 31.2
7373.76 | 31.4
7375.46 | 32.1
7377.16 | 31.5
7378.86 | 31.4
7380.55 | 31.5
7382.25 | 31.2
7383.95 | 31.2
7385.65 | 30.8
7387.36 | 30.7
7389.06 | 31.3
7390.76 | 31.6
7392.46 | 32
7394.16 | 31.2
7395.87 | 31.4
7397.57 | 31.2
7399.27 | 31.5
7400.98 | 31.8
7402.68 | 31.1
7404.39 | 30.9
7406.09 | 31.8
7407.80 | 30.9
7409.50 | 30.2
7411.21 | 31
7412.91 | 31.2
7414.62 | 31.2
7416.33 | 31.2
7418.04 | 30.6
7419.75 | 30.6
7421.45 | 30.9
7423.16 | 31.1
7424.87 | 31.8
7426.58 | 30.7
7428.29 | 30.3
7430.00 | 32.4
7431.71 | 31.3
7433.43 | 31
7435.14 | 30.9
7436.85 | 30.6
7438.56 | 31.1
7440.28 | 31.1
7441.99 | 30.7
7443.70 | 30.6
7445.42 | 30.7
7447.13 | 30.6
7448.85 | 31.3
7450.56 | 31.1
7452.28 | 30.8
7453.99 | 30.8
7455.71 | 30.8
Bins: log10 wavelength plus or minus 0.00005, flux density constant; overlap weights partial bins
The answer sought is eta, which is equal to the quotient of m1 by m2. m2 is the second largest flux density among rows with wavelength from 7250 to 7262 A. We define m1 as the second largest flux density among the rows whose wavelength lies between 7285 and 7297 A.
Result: 1.01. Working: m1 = 33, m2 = 32.7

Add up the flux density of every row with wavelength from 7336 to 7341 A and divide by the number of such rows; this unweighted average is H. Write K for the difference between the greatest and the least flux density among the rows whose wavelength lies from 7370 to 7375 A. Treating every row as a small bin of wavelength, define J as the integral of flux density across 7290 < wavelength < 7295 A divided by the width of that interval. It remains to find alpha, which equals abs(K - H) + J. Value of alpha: 64.5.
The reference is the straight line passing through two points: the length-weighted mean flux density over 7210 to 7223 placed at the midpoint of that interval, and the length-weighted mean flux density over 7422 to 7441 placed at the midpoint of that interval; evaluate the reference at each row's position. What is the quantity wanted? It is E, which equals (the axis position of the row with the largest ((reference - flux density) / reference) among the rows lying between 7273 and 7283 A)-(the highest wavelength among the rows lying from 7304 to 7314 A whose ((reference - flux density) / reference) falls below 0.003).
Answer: -35.3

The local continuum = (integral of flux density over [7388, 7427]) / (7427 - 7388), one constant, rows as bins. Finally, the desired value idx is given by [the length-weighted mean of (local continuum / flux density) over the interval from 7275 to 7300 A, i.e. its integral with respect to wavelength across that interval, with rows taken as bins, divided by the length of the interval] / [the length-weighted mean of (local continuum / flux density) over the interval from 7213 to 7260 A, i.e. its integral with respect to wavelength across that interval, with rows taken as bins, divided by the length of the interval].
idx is 1.01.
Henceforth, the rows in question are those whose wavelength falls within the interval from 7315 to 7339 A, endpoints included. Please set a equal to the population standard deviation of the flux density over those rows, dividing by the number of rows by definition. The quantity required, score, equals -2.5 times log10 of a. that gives 0.85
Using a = 0.46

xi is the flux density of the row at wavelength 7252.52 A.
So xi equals 32.1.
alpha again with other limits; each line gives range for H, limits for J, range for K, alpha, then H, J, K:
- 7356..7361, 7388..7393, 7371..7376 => 62.6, 31.9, 31.6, 0.9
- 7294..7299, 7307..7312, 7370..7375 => 65.1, 32.7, 32.6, 0.2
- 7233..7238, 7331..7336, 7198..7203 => 64.3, 32.8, 32.1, 0.6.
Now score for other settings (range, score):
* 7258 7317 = 0.40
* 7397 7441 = 0.80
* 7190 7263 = 0.63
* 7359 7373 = 0.81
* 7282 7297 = 0.24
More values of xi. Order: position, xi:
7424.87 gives 31.8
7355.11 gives 31.2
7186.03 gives 33.7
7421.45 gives 30.9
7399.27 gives 31.5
